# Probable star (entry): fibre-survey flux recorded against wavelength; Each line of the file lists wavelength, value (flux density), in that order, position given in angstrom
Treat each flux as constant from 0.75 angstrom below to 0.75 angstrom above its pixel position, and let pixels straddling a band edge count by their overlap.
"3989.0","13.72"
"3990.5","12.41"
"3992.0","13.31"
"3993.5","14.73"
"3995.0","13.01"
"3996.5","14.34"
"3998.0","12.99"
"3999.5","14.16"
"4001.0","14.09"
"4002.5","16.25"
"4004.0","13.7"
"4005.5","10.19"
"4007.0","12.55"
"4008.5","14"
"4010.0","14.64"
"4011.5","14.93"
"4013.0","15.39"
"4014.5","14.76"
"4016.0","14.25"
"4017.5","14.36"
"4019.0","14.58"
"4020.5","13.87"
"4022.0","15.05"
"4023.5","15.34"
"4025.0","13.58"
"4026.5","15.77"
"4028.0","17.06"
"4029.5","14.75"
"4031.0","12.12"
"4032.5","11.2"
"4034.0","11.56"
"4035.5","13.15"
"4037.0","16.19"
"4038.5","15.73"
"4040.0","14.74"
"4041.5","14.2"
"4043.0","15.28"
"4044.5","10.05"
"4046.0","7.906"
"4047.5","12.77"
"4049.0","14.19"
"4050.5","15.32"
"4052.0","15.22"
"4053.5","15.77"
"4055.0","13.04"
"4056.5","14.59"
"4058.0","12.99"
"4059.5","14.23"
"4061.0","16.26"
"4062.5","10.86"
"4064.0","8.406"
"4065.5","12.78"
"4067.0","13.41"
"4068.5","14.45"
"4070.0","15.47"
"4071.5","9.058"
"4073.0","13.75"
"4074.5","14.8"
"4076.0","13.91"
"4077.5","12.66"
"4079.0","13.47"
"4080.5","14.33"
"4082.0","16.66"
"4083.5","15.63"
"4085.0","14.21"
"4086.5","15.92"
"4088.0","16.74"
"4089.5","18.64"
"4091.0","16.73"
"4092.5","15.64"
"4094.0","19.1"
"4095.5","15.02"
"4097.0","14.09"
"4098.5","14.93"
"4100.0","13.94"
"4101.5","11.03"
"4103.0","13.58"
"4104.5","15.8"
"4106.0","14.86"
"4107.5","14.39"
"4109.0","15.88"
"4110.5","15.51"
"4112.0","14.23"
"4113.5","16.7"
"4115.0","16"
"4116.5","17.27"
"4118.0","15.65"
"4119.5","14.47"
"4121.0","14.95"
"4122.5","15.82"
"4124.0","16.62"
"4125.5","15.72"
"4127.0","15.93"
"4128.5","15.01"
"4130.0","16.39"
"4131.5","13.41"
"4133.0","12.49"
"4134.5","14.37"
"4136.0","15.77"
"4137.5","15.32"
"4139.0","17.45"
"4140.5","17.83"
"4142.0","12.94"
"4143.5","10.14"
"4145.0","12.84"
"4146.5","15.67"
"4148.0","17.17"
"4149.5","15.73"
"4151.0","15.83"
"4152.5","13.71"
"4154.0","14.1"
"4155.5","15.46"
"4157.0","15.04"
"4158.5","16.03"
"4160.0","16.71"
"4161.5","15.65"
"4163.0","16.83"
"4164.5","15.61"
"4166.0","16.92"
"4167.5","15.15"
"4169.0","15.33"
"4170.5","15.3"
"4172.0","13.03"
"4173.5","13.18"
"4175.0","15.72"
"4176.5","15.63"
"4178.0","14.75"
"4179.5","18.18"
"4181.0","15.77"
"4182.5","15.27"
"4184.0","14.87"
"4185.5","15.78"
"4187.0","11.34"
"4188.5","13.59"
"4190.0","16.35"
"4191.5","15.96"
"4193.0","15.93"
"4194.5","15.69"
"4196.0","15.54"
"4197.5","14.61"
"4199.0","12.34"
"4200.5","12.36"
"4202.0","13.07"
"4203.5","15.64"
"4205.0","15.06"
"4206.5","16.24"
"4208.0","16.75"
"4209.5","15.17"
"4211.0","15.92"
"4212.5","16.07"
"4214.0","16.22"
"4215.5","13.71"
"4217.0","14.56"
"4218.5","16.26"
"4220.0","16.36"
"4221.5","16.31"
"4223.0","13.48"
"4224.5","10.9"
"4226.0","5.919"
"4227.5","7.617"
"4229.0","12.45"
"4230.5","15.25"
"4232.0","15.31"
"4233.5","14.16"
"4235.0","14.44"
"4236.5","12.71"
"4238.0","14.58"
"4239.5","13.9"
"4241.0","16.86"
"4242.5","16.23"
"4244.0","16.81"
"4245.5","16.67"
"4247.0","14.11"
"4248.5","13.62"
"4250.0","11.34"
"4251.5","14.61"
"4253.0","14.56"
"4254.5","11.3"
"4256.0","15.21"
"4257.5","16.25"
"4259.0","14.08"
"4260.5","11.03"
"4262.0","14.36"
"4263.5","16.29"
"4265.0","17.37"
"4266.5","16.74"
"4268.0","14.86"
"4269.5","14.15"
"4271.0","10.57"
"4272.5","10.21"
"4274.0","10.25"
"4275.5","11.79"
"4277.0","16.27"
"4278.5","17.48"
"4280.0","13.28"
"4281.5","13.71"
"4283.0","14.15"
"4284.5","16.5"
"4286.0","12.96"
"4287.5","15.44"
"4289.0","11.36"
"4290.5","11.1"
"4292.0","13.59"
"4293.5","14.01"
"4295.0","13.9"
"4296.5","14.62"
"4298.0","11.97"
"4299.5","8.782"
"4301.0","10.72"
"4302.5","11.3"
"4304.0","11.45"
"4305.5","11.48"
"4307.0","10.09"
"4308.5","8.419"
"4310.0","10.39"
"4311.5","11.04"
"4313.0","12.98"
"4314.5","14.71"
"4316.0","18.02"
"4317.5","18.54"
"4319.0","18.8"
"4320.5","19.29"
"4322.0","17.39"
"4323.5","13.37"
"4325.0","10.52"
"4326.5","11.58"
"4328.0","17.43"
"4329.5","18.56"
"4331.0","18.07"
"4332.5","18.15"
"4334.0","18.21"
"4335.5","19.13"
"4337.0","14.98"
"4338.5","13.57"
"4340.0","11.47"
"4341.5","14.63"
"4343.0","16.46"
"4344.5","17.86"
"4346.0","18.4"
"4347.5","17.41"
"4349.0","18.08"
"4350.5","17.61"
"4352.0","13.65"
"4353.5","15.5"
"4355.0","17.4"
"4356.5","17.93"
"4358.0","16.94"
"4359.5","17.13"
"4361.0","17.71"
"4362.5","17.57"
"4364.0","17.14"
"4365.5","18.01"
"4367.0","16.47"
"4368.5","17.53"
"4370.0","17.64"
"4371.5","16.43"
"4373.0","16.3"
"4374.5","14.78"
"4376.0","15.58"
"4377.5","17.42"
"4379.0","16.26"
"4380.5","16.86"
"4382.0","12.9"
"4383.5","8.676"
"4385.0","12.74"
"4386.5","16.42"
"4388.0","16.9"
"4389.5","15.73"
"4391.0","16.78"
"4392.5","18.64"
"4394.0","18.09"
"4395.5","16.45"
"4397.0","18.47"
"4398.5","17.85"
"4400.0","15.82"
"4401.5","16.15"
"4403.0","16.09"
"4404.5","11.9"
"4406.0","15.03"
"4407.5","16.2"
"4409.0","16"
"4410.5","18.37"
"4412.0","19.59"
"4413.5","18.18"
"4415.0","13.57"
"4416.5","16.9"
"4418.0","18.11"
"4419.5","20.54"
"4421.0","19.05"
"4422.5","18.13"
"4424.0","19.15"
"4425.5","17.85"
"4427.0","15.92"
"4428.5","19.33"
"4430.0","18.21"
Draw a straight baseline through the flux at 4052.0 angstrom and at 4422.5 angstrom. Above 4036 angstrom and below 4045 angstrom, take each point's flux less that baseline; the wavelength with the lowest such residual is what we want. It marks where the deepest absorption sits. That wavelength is 4044.5 angstrom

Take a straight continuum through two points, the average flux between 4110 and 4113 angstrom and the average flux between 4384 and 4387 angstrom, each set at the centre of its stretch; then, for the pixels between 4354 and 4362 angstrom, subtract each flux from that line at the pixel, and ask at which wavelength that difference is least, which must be 4356.5 angstrom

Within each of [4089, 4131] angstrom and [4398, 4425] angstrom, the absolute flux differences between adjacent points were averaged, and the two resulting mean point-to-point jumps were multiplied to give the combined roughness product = 2.6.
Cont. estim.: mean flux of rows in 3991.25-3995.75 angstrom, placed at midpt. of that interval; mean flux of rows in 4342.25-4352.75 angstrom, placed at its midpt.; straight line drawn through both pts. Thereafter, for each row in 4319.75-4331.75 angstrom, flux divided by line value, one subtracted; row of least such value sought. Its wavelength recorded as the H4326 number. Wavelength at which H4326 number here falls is 4325.0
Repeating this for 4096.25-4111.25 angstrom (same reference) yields 4101.5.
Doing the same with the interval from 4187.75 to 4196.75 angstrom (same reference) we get 4188.5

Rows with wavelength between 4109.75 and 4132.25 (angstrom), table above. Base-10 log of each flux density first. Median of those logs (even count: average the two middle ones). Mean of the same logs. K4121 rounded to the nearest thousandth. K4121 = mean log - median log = -0.005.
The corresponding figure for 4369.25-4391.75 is -0.030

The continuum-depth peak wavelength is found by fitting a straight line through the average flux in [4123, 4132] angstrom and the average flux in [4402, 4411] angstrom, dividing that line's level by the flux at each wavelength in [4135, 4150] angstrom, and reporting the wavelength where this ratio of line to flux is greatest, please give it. 4143.5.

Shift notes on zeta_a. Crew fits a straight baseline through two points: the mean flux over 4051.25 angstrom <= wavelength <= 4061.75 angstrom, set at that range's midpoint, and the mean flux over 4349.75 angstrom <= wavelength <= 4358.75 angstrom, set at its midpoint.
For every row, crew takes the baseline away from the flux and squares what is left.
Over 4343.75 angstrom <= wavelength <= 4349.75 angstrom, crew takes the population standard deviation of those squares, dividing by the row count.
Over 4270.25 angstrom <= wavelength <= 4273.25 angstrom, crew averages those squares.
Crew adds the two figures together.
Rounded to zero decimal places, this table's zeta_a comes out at 32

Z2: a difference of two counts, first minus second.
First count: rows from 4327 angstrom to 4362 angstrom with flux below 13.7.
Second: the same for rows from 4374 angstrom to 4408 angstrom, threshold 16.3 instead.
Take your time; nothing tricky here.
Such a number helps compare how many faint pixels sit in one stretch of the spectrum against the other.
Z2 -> -10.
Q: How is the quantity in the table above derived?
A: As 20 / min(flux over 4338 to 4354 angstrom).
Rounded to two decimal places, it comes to 1.74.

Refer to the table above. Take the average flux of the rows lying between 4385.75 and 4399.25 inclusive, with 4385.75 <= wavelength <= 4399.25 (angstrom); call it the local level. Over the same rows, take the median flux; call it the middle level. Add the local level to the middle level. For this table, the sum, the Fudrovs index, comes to 34.2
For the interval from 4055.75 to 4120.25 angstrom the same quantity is 29.2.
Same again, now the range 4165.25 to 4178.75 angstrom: 30.3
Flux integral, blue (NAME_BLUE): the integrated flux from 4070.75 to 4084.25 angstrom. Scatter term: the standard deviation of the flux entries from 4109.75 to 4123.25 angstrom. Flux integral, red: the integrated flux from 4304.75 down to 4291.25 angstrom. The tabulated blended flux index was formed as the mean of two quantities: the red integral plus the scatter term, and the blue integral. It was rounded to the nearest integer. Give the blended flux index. 176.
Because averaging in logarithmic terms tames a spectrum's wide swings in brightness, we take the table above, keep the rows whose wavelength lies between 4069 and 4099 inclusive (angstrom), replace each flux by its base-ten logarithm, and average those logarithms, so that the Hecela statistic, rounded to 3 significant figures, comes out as 1.17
